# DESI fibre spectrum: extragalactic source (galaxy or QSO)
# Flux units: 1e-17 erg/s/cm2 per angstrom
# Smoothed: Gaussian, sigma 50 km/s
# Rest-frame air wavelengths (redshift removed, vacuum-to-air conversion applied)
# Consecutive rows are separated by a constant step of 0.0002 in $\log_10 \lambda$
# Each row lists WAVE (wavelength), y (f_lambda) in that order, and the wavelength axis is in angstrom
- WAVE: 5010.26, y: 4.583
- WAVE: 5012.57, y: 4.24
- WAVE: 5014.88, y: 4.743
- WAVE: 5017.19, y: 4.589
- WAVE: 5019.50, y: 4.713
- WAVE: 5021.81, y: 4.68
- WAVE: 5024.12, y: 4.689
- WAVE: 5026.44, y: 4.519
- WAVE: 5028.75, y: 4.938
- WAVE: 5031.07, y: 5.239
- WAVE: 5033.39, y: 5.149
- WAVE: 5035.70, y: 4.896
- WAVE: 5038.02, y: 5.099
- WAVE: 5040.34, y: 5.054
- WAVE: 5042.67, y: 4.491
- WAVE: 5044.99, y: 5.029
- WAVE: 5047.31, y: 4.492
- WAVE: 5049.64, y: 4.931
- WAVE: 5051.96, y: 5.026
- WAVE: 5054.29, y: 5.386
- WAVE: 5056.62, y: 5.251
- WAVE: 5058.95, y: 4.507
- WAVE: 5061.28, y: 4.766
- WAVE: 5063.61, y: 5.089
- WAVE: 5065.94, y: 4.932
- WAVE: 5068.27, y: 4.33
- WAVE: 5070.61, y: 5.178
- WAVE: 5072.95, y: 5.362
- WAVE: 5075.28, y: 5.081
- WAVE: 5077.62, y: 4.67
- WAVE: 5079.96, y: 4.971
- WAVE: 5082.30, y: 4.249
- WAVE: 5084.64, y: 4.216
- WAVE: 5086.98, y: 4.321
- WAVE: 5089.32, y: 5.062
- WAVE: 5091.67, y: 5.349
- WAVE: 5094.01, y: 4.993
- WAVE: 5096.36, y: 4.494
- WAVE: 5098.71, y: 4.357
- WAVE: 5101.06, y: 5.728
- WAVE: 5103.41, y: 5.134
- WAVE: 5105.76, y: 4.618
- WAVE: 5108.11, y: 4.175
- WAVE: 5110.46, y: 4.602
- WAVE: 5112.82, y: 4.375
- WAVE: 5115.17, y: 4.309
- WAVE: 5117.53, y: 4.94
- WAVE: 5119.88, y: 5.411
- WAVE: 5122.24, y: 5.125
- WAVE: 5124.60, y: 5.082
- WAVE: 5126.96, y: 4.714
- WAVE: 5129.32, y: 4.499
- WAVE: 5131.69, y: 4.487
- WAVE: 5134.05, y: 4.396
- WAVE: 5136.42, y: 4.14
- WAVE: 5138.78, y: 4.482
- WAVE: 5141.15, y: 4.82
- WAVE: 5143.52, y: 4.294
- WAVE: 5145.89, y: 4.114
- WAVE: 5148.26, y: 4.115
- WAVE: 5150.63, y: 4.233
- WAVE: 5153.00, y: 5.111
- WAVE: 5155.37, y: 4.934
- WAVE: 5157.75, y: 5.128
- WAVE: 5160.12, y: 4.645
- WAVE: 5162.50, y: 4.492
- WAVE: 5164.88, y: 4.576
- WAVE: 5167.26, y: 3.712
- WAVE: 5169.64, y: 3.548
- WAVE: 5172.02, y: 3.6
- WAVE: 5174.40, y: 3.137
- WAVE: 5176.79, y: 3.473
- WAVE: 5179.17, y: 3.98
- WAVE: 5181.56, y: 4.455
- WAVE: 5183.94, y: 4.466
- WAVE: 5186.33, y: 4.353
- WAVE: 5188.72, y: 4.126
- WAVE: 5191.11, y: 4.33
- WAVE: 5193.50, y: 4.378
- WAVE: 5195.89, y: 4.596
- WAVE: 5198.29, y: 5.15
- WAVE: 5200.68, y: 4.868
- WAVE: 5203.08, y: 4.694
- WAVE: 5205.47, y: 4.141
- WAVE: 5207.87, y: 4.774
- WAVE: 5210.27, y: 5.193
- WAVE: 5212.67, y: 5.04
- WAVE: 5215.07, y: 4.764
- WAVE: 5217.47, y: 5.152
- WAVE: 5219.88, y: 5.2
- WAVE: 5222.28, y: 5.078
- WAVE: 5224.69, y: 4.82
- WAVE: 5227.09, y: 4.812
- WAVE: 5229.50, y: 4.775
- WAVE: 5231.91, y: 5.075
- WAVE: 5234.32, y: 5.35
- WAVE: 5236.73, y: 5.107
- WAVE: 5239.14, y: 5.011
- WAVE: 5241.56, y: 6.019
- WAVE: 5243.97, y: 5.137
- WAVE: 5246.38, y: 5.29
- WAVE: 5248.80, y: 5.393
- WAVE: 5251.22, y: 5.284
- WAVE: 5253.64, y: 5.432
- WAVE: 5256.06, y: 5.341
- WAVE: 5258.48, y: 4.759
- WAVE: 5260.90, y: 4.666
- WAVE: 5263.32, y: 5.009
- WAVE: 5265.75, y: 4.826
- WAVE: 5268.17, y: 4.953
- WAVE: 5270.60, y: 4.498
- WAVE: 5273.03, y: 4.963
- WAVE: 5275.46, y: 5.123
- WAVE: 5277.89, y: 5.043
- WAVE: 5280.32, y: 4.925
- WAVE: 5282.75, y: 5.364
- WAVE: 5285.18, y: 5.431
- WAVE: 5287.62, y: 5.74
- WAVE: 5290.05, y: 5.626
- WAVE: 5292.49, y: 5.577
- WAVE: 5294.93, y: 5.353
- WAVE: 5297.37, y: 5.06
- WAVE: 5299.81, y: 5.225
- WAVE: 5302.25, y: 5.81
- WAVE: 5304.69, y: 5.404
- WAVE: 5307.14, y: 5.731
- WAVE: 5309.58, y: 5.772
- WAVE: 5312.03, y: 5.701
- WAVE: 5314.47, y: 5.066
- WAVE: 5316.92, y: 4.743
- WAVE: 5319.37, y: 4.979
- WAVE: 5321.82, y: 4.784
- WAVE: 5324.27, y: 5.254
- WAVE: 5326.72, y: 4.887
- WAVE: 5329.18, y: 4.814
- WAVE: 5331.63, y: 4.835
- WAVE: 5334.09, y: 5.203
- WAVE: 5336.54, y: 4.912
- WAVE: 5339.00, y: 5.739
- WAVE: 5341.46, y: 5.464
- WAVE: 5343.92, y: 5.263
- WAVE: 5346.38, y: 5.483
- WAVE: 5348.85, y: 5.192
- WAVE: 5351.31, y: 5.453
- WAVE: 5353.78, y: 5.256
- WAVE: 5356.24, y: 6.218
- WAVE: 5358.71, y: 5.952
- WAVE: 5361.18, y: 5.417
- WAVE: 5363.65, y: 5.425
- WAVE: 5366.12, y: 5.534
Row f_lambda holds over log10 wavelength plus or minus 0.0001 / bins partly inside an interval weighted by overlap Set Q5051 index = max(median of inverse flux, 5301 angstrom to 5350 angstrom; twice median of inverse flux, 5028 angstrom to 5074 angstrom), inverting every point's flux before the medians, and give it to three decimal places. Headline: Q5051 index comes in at 0.398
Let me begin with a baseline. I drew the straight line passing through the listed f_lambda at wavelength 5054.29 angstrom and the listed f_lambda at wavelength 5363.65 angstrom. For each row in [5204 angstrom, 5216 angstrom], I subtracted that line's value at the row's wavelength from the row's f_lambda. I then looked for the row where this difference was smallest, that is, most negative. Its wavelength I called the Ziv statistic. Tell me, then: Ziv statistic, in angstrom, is 5205.47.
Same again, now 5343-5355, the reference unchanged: 5348.85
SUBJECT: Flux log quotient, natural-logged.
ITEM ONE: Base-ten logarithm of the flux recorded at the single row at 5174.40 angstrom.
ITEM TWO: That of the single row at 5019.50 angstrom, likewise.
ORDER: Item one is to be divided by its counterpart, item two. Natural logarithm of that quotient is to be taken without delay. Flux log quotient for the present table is -0.30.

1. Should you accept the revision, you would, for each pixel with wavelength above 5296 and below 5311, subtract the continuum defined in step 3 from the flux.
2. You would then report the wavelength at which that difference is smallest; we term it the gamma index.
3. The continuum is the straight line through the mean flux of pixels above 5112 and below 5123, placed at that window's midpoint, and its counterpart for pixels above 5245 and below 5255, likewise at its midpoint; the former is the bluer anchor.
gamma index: 5297.37 angstrom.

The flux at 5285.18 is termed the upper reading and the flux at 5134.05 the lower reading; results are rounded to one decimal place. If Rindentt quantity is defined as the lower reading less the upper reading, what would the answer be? -1.0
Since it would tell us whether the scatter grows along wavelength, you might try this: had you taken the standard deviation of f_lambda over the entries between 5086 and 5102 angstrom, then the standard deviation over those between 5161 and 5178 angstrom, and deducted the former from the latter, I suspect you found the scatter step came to 0.00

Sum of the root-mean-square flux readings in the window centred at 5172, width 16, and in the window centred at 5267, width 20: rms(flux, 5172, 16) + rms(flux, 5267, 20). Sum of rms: 8.6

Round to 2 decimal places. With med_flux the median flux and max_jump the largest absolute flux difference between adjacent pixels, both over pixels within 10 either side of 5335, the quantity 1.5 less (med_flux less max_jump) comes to -2.73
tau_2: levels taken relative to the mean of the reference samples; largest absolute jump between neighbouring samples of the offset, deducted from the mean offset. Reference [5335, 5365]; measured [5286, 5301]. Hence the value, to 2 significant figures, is -0.34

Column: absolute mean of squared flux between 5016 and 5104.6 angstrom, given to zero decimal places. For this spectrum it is 24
